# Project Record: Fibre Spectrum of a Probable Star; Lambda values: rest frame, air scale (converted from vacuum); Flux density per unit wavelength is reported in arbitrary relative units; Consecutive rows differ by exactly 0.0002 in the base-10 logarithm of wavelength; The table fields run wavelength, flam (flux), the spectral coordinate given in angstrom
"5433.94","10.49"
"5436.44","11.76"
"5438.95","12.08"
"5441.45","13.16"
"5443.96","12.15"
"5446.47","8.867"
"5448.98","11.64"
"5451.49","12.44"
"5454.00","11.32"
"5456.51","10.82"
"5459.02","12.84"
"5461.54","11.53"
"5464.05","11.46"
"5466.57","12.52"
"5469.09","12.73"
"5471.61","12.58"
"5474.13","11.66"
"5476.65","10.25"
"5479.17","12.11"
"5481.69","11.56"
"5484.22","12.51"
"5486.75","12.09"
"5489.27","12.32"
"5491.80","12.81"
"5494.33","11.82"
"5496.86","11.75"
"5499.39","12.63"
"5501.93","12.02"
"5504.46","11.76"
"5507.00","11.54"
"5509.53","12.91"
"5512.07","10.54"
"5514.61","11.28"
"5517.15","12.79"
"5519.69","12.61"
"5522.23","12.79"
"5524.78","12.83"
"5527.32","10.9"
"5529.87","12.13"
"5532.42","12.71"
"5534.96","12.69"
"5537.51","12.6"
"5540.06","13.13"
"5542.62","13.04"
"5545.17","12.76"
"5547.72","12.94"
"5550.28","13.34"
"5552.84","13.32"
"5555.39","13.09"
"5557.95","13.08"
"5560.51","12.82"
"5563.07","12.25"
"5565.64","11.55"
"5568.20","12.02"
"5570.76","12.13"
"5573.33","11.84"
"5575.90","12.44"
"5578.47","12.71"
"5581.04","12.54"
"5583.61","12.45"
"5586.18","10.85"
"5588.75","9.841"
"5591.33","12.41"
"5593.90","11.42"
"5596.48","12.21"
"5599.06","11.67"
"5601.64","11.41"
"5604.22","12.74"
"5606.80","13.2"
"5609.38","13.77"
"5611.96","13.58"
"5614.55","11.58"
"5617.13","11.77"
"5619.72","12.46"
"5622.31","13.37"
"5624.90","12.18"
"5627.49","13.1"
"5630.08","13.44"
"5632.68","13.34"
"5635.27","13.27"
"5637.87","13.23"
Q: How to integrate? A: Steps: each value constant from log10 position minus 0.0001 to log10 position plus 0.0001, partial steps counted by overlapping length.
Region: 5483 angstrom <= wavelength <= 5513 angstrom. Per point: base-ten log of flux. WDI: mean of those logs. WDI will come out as 1.08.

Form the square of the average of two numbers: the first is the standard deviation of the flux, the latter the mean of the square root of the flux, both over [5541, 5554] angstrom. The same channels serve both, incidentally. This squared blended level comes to 3.7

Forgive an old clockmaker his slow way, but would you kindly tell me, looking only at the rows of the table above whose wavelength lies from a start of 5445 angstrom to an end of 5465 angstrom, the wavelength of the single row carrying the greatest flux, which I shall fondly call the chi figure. 5459.02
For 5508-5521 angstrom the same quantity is 5509.53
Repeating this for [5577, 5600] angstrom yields 5578.47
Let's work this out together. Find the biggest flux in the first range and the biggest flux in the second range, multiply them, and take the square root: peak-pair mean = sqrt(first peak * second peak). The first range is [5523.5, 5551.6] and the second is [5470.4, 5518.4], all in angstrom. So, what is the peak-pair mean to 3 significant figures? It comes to 13.1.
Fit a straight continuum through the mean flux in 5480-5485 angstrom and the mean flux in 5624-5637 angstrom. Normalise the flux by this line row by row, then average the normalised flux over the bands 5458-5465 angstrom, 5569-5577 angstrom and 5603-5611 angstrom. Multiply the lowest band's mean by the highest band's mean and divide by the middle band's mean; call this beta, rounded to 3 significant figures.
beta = 1.08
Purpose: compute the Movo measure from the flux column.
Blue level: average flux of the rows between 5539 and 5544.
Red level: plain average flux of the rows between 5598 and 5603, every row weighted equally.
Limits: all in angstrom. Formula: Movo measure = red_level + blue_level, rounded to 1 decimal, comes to 24.6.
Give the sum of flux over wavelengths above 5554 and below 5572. 86.9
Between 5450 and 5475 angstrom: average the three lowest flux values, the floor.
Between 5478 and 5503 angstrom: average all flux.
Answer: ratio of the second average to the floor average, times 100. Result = 109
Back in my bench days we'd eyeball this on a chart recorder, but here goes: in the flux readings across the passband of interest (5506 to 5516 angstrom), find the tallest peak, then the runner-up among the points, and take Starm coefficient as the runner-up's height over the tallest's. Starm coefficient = 0.894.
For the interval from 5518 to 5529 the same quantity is 0.997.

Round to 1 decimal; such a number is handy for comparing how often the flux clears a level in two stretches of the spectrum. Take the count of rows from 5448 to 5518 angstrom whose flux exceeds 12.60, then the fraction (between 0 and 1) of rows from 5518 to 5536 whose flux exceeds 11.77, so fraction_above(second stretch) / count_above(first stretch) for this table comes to 0.1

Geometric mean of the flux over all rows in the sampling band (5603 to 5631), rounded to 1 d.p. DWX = 12.8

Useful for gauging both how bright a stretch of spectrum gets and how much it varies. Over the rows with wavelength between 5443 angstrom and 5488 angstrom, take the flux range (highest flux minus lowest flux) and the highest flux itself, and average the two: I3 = 8.4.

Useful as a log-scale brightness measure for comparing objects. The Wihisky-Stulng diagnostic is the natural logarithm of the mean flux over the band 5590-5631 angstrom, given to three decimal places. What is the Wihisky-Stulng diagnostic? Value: 2.527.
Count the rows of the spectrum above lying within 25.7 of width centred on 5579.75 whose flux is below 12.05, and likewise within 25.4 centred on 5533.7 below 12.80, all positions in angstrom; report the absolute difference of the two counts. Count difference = 3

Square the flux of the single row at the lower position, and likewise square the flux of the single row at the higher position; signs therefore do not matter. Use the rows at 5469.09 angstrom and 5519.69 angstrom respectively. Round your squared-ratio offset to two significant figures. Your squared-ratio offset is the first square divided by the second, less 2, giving -0.98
